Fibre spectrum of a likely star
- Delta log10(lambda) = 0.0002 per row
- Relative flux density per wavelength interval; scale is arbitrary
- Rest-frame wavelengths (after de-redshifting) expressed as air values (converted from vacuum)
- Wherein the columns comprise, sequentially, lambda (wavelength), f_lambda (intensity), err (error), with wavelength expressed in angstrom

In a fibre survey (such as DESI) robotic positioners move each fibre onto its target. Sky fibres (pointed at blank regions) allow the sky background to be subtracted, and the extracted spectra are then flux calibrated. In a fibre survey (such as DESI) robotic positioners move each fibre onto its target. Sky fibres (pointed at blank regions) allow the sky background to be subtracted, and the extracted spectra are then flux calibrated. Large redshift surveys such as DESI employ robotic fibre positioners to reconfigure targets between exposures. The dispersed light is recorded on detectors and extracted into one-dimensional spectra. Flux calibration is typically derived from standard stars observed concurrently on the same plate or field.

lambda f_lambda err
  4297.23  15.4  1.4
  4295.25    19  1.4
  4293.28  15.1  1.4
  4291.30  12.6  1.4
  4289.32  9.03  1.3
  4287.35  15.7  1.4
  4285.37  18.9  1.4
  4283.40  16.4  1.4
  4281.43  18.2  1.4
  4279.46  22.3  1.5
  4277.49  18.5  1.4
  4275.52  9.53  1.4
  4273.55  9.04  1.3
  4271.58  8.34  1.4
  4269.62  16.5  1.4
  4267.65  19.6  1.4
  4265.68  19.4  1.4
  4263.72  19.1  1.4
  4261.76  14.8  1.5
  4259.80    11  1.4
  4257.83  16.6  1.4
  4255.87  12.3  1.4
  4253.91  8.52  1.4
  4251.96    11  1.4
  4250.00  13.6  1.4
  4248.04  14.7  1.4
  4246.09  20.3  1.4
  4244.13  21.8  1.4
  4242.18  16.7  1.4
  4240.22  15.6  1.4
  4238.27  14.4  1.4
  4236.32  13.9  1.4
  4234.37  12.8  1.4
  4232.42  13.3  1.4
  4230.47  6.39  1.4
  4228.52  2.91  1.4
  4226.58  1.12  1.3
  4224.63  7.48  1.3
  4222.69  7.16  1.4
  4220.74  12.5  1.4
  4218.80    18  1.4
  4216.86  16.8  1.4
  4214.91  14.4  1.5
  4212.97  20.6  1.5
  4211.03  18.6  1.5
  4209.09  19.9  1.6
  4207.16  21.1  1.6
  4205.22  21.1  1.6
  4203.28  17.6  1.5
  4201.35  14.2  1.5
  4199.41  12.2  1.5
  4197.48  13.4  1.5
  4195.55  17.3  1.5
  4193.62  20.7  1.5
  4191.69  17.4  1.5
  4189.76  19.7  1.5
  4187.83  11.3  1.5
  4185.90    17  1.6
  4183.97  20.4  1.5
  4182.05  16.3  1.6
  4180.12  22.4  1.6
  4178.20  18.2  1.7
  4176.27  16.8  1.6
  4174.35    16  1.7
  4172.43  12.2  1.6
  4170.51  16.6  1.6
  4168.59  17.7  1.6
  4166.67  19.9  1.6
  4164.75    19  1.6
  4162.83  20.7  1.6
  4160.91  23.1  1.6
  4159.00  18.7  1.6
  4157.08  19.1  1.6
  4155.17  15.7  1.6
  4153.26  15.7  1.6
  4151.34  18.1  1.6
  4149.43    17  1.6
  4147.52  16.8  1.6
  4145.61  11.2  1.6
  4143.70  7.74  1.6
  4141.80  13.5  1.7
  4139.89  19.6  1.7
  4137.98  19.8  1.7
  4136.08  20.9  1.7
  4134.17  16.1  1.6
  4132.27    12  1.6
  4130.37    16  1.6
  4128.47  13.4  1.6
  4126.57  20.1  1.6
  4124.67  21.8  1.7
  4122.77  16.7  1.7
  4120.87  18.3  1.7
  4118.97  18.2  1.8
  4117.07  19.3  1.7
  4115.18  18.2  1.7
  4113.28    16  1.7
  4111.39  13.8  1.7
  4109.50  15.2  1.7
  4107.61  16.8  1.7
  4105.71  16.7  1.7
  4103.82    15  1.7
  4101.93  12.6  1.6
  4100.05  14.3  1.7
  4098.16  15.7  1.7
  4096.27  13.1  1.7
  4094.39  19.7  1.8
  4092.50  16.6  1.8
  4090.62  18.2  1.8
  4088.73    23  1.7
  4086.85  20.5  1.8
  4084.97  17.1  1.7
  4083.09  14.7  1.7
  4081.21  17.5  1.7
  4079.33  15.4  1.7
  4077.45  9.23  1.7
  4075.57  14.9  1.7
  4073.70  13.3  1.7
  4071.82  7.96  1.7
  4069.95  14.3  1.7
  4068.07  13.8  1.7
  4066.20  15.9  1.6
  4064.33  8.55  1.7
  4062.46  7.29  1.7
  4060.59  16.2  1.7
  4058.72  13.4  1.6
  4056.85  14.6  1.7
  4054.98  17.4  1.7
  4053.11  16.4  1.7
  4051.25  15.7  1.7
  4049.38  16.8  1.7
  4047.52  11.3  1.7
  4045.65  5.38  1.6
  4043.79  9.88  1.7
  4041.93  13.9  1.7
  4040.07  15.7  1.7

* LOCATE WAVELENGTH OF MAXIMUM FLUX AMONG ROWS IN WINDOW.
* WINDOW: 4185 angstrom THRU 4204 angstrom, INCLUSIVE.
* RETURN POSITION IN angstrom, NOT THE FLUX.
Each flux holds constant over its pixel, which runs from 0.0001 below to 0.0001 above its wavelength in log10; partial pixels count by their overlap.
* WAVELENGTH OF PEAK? 4193.62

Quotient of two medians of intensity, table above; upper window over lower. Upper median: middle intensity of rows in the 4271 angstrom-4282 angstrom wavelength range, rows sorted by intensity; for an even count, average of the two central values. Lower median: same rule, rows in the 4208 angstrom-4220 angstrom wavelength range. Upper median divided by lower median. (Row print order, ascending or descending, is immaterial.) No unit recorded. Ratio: 0.76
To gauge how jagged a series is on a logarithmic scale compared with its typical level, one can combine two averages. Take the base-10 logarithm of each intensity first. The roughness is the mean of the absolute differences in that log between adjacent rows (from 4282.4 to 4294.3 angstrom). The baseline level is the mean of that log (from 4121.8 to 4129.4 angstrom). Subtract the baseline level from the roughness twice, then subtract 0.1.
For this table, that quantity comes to -2.47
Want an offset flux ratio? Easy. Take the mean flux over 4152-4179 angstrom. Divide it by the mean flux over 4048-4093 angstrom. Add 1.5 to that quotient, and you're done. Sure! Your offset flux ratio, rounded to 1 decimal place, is 2.7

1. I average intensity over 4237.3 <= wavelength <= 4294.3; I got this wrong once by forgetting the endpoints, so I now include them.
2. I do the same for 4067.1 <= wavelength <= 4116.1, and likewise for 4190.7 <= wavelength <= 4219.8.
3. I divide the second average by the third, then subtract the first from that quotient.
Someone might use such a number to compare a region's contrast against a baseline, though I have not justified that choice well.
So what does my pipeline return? -14.3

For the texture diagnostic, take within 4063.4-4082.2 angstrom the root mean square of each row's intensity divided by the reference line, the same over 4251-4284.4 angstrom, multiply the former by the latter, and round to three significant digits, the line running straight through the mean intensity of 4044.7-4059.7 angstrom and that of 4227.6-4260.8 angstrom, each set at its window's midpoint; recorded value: 1.14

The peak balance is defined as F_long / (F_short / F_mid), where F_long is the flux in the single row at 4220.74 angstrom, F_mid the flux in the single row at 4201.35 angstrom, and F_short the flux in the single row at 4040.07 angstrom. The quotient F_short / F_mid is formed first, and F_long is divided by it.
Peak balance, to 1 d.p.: 11.3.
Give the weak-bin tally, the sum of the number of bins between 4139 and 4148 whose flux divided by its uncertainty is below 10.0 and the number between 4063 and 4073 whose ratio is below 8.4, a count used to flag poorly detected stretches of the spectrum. 6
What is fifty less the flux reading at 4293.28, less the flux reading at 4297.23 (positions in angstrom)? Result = 19.5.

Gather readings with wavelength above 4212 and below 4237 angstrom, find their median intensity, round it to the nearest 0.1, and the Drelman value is 12.8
